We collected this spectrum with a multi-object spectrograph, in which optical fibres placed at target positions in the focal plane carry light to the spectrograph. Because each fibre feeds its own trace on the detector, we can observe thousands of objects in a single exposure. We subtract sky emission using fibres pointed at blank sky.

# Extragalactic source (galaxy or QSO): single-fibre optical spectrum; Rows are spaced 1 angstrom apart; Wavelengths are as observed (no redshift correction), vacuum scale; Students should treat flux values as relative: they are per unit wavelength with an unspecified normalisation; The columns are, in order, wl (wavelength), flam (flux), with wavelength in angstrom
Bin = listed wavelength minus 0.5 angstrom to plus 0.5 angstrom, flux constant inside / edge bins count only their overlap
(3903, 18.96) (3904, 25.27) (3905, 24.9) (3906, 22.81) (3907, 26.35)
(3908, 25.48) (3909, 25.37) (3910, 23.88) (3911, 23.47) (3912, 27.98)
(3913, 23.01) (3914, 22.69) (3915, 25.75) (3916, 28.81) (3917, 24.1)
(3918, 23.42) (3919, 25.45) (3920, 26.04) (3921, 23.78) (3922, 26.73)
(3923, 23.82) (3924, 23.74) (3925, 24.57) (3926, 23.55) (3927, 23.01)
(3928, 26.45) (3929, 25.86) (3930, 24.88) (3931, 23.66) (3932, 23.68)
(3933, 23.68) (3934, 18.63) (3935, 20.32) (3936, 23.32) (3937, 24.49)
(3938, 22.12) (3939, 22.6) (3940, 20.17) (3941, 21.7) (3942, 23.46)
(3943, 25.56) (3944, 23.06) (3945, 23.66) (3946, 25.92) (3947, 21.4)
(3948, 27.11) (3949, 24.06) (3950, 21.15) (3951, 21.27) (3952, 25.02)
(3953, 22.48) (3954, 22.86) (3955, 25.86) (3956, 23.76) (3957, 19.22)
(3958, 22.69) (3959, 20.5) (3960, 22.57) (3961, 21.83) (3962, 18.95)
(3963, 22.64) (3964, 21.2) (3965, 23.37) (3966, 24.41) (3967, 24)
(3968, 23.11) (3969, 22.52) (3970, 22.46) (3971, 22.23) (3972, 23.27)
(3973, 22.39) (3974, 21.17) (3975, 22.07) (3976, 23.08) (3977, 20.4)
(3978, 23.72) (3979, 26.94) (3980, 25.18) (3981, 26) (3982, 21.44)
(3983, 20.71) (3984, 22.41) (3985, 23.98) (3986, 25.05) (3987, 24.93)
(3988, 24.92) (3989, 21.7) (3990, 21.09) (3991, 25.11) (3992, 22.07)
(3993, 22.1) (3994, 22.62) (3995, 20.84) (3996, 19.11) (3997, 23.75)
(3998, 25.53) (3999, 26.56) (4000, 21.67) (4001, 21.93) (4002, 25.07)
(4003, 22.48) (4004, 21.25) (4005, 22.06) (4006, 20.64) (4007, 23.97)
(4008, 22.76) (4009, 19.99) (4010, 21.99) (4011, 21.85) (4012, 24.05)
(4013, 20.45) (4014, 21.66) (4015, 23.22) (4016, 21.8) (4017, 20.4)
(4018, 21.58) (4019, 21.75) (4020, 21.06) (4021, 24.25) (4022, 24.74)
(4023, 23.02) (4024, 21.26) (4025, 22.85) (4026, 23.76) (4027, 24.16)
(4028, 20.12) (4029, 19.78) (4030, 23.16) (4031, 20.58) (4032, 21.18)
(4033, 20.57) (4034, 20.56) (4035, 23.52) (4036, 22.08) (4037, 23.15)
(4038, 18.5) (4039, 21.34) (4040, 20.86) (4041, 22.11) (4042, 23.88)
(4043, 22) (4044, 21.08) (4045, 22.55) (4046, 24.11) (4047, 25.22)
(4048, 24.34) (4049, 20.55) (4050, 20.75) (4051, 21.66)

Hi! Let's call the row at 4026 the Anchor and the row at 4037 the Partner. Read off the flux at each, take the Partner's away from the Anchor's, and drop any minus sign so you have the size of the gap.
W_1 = 0.6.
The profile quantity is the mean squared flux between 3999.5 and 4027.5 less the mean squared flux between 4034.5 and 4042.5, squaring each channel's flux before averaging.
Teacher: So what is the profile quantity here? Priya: 18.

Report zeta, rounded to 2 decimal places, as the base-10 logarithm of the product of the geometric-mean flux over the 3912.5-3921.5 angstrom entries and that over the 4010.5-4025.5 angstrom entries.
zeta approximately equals 2.74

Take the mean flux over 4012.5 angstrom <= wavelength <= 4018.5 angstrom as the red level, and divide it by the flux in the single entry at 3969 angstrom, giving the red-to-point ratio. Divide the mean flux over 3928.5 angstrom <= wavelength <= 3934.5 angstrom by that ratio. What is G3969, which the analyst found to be 24.5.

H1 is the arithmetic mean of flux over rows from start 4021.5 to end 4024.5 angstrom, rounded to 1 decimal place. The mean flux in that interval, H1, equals 23.0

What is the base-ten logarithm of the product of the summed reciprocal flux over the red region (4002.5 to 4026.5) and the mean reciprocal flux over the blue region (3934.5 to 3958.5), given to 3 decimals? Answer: -1.324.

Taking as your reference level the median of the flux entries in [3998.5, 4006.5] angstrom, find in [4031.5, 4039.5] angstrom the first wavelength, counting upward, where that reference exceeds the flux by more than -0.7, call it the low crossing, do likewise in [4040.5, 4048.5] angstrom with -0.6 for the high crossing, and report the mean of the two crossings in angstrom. 4036.5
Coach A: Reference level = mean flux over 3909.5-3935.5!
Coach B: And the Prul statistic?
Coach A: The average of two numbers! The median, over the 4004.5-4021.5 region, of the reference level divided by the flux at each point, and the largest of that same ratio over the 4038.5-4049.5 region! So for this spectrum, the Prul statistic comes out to 1.15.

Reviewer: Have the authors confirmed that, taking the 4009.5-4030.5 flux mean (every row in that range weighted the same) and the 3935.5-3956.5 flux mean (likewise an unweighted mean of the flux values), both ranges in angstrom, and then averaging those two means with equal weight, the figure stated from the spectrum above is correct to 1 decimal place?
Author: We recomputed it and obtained 22.8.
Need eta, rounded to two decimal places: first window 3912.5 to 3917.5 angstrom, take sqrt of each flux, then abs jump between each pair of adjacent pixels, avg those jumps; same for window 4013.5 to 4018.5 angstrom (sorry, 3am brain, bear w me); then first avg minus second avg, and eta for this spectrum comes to 0.13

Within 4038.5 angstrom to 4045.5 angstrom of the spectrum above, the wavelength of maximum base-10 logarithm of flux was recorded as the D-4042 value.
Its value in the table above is 4042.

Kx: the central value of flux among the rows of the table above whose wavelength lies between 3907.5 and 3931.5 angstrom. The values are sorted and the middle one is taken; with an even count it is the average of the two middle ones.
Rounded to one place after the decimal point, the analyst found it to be 24.3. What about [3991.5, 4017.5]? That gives 22.0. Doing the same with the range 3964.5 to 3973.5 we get 23.1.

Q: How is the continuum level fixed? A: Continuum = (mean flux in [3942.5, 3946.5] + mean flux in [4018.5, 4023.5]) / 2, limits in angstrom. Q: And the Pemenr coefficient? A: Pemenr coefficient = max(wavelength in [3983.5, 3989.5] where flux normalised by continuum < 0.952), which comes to 3989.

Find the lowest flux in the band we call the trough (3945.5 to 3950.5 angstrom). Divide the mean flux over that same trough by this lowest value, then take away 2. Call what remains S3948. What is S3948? -0.869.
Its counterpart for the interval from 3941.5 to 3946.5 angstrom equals -0.945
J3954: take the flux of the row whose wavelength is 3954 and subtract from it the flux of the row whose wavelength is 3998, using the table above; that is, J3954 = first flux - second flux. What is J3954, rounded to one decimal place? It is -2.7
